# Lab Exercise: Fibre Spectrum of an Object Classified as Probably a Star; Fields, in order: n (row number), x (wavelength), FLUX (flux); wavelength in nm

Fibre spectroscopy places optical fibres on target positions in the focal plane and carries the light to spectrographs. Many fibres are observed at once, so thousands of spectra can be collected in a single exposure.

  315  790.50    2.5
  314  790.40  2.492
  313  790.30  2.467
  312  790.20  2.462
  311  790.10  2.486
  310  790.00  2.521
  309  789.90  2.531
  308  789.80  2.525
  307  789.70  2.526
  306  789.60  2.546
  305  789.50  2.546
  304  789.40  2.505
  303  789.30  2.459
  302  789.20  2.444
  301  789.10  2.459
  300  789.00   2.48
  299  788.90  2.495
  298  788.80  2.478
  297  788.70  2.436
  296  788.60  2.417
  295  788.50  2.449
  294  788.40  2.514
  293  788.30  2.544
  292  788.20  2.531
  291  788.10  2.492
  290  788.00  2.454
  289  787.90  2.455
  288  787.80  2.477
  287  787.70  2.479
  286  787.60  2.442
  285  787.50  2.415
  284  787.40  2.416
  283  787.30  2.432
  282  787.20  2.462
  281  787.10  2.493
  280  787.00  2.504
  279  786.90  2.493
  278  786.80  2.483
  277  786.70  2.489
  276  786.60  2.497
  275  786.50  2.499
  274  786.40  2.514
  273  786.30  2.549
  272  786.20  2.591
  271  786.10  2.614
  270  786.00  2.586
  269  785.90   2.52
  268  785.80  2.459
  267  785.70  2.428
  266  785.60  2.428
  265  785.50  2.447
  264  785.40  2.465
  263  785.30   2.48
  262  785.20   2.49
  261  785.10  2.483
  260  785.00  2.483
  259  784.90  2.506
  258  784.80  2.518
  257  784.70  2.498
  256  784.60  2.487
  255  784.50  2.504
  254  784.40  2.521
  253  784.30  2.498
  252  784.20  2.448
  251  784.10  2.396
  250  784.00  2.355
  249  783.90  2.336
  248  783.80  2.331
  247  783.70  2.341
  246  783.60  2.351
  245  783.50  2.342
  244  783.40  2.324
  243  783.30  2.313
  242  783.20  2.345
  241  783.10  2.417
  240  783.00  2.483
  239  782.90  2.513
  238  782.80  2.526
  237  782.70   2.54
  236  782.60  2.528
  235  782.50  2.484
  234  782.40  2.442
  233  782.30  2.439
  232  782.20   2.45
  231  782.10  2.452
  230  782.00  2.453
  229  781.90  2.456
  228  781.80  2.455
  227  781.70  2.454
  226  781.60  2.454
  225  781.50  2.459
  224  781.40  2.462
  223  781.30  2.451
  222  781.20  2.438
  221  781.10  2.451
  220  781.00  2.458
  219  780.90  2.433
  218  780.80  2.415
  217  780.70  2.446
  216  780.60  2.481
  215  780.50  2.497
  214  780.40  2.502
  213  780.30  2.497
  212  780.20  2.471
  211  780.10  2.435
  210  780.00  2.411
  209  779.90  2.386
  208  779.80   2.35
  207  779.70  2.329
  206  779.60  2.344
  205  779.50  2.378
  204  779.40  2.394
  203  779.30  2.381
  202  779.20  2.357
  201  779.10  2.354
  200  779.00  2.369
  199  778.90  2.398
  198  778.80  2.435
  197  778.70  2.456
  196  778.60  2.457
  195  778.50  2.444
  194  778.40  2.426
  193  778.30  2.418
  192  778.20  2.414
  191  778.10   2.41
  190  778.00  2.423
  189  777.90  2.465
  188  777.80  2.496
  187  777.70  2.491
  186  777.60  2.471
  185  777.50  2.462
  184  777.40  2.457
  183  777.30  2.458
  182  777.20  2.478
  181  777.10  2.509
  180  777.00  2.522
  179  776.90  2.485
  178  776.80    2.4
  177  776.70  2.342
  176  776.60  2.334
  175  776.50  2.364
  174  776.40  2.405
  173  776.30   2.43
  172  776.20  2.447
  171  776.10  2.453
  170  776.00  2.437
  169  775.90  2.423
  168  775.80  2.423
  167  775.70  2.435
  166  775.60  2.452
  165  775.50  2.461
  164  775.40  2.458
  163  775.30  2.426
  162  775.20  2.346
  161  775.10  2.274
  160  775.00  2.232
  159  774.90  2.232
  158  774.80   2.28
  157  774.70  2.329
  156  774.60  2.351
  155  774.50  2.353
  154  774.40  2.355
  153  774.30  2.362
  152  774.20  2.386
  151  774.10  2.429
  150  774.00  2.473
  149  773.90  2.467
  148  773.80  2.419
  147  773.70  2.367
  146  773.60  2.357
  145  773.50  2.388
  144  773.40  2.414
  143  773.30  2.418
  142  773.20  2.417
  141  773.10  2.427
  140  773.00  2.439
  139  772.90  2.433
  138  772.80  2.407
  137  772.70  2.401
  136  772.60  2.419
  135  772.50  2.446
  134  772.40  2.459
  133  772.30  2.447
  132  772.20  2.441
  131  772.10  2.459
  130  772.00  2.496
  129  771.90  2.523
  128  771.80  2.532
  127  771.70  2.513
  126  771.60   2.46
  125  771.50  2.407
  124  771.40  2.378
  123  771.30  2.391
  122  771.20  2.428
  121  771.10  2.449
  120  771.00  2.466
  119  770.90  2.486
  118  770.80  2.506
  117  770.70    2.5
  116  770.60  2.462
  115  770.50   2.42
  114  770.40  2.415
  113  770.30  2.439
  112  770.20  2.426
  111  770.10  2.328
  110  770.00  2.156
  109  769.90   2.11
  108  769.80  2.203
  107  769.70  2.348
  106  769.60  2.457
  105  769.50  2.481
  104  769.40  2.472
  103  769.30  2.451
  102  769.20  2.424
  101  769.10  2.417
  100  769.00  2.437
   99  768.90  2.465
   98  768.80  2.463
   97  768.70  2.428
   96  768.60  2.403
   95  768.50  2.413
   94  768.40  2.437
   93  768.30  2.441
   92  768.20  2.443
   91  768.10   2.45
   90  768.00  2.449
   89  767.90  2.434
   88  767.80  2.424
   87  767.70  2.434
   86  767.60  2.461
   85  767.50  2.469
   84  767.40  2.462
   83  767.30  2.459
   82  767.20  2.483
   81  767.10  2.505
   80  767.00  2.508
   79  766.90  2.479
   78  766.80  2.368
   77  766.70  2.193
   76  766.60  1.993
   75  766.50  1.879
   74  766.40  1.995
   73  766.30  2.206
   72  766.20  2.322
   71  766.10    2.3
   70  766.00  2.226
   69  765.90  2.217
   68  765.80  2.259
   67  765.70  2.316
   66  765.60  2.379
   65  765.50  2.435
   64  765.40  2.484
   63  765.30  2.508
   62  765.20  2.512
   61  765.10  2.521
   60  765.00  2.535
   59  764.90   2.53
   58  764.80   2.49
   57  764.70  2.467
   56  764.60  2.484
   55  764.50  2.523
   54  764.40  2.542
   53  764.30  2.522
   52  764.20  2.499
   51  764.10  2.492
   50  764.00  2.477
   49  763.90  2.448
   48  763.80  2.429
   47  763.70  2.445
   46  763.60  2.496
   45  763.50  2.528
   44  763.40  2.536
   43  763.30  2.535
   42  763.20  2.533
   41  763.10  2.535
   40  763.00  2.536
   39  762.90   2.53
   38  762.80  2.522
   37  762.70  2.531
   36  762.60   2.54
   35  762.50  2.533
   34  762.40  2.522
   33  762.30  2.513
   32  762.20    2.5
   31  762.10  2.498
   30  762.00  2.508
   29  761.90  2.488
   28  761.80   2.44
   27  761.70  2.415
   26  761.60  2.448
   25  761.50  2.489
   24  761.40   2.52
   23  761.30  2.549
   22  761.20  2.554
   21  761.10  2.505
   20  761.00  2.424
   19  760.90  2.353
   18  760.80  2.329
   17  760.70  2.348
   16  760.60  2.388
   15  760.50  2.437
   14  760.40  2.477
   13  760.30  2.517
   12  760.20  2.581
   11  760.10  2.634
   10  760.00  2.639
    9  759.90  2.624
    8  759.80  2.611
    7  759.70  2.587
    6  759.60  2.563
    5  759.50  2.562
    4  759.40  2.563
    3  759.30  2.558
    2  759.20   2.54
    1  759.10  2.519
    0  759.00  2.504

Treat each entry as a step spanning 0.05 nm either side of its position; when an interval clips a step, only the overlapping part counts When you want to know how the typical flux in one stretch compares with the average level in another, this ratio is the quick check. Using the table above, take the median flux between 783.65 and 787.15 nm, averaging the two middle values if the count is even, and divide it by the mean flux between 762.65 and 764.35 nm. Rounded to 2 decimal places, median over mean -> 0.99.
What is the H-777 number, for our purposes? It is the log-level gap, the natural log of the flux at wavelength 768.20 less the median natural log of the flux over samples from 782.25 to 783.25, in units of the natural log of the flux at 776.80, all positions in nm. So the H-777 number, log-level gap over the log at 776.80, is -0.02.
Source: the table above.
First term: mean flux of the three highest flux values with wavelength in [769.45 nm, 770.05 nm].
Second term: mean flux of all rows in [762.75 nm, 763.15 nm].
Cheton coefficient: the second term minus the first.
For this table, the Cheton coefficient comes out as 0.10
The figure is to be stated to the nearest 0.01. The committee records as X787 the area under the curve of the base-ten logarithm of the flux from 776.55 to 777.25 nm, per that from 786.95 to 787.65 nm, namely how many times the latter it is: 0.99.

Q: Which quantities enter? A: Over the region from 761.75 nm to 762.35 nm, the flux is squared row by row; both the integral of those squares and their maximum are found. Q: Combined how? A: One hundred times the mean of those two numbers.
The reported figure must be 502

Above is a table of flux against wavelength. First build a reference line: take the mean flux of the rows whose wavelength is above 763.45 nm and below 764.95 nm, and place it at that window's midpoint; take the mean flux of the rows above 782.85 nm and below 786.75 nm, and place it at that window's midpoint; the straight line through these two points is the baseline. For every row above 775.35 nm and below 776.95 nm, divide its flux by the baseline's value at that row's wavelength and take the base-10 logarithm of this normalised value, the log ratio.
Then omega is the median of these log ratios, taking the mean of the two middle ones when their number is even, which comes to -0.0070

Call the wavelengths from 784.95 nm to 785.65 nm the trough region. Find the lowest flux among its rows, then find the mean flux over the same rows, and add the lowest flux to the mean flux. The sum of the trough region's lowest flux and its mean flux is 4.90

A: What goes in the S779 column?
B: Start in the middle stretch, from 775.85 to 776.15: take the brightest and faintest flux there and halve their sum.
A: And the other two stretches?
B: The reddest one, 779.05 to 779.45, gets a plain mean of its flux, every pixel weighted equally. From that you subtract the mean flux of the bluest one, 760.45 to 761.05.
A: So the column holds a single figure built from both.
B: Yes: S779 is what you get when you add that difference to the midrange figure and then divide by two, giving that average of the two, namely 1.215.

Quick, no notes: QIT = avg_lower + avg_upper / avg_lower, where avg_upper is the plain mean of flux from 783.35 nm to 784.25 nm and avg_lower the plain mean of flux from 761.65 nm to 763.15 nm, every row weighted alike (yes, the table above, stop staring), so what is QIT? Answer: 3.45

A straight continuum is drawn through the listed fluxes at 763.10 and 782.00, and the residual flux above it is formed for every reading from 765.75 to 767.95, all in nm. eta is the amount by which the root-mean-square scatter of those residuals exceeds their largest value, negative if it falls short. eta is 0.28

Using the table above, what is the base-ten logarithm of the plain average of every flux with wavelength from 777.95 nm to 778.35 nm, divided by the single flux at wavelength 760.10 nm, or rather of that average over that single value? -0.037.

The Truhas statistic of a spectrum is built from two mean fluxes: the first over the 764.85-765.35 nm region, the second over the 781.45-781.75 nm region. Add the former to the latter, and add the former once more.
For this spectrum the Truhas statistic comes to 7.50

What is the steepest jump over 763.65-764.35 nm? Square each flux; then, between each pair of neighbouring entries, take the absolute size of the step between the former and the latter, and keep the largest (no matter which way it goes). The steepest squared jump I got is 0.143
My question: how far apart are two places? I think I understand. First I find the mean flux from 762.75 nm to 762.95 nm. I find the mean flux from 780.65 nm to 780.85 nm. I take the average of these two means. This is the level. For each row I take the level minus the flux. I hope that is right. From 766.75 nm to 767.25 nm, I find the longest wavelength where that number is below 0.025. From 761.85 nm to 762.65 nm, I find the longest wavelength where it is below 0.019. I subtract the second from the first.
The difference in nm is 4.60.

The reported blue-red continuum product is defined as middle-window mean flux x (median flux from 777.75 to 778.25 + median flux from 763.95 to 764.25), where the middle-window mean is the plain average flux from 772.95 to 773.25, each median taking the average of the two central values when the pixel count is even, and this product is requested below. 11.9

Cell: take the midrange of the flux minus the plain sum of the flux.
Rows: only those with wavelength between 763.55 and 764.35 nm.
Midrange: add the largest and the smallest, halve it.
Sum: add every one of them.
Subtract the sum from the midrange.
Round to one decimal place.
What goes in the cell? -17.3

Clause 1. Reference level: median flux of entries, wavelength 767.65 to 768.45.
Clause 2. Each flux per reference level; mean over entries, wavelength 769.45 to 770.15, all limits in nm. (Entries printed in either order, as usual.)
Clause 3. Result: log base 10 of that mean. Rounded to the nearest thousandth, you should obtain -0.026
